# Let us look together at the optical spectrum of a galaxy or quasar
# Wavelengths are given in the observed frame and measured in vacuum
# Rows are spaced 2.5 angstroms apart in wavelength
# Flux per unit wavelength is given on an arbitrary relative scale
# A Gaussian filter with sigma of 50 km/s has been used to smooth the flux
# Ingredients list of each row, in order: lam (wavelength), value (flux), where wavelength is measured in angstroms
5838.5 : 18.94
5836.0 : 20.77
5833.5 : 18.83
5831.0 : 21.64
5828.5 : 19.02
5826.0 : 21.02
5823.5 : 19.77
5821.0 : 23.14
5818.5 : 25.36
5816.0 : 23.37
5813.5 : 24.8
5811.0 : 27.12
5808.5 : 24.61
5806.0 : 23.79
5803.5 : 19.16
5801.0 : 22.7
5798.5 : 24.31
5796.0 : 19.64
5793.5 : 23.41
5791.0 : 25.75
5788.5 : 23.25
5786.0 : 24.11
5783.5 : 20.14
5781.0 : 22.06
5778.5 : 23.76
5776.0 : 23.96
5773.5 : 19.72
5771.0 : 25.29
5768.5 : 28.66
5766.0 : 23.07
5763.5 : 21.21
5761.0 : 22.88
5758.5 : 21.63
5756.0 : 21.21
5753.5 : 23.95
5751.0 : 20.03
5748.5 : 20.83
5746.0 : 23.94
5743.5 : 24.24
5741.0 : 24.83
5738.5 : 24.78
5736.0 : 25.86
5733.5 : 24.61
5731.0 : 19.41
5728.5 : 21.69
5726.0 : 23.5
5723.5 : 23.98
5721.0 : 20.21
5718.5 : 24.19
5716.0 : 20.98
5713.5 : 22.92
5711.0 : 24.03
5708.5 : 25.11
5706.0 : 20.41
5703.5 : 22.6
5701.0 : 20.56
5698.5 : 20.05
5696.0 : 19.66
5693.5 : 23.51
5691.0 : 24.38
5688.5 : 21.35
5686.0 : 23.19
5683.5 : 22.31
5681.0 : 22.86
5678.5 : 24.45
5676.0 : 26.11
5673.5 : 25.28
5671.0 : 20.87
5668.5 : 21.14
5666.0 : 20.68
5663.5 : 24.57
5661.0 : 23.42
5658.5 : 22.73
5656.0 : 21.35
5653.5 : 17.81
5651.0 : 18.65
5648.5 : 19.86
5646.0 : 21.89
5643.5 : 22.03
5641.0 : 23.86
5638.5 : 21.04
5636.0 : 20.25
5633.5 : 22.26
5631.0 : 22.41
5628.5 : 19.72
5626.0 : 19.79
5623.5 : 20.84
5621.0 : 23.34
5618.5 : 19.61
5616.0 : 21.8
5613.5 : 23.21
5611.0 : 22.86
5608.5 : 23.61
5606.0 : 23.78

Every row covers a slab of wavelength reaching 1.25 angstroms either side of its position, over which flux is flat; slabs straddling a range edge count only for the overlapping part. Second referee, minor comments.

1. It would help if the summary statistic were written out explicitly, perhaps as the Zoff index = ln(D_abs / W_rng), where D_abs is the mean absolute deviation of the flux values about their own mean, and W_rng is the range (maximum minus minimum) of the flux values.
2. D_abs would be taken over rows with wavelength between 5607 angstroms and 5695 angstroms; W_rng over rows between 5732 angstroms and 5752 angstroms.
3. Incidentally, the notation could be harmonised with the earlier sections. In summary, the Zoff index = -1.3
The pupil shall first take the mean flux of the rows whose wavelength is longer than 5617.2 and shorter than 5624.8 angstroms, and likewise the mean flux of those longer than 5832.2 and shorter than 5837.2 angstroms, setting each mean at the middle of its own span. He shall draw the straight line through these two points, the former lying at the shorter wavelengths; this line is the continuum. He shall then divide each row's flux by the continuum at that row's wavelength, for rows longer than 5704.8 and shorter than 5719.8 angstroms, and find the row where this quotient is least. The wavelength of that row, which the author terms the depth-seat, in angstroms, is 5706.0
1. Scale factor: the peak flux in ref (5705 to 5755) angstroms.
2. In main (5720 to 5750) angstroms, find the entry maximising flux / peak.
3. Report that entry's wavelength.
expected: 5736.0 angstroms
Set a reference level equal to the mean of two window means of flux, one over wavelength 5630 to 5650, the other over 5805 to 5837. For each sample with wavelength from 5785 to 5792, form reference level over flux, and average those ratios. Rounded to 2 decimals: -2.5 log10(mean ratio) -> 0.10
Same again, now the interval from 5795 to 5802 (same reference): 0.00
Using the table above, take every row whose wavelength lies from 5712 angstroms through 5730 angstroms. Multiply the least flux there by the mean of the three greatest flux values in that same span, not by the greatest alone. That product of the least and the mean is 483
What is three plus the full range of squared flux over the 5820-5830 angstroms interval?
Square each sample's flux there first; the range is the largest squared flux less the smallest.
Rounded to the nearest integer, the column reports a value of 177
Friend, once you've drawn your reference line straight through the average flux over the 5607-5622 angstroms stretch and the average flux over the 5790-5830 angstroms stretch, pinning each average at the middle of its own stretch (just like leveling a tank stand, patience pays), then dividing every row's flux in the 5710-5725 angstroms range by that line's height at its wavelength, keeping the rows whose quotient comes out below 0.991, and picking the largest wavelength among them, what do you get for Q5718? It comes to 5721.0 angstroms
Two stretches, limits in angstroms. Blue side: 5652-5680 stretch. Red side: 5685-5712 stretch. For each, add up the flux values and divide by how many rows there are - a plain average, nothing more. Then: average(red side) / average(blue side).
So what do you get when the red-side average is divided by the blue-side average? 0.99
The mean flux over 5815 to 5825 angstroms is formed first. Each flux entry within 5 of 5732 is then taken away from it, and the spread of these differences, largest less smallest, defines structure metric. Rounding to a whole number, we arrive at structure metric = 6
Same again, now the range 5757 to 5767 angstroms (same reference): 2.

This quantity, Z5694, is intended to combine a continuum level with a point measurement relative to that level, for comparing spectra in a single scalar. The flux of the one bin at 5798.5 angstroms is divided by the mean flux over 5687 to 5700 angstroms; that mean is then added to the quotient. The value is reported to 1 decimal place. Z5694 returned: 22.9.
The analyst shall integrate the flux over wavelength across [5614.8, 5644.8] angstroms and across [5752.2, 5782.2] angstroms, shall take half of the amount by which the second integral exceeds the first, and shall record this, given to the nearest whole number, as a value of 26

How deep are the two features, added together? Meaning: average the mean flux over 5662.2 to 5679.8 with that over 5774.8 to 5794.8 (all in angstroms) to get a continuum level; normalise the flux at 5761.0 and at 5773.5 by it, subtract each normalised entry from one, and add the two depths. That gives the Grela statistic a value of 0.17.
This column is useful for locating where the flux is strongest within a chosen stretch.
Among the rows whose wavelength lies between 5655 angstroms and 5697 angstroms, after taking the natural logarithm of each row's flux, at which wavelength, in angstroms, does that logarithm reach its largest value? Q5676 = 5676.0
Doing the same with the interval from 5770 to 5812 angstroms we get 5811.0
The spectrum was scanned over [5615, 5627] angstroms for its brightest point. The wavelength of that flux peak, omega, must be 5621.0 angstroms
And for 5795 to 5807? 5798.5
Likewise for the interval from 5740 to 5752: 5741.0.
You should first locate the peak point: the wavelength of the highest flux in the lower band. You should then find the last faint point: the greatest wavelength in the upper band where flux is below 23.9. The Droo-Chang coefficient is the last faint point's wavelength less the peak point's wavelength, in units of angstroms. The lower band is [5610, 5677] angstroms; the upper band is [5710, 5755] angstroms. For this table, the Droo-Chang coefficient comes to 75.0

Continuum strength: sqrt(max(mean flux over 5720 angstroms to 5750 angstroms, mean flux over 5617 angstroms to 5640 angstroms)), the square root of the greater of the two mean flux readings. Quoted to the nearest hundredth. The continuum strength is 4.81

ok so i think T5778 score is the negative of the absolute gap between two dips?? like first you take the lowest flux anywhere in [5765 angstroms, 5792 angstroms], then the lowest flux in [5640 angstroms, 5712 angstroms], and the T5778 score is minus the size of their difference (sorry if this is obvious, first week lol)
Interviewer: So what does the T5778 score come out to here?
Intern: -1.9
